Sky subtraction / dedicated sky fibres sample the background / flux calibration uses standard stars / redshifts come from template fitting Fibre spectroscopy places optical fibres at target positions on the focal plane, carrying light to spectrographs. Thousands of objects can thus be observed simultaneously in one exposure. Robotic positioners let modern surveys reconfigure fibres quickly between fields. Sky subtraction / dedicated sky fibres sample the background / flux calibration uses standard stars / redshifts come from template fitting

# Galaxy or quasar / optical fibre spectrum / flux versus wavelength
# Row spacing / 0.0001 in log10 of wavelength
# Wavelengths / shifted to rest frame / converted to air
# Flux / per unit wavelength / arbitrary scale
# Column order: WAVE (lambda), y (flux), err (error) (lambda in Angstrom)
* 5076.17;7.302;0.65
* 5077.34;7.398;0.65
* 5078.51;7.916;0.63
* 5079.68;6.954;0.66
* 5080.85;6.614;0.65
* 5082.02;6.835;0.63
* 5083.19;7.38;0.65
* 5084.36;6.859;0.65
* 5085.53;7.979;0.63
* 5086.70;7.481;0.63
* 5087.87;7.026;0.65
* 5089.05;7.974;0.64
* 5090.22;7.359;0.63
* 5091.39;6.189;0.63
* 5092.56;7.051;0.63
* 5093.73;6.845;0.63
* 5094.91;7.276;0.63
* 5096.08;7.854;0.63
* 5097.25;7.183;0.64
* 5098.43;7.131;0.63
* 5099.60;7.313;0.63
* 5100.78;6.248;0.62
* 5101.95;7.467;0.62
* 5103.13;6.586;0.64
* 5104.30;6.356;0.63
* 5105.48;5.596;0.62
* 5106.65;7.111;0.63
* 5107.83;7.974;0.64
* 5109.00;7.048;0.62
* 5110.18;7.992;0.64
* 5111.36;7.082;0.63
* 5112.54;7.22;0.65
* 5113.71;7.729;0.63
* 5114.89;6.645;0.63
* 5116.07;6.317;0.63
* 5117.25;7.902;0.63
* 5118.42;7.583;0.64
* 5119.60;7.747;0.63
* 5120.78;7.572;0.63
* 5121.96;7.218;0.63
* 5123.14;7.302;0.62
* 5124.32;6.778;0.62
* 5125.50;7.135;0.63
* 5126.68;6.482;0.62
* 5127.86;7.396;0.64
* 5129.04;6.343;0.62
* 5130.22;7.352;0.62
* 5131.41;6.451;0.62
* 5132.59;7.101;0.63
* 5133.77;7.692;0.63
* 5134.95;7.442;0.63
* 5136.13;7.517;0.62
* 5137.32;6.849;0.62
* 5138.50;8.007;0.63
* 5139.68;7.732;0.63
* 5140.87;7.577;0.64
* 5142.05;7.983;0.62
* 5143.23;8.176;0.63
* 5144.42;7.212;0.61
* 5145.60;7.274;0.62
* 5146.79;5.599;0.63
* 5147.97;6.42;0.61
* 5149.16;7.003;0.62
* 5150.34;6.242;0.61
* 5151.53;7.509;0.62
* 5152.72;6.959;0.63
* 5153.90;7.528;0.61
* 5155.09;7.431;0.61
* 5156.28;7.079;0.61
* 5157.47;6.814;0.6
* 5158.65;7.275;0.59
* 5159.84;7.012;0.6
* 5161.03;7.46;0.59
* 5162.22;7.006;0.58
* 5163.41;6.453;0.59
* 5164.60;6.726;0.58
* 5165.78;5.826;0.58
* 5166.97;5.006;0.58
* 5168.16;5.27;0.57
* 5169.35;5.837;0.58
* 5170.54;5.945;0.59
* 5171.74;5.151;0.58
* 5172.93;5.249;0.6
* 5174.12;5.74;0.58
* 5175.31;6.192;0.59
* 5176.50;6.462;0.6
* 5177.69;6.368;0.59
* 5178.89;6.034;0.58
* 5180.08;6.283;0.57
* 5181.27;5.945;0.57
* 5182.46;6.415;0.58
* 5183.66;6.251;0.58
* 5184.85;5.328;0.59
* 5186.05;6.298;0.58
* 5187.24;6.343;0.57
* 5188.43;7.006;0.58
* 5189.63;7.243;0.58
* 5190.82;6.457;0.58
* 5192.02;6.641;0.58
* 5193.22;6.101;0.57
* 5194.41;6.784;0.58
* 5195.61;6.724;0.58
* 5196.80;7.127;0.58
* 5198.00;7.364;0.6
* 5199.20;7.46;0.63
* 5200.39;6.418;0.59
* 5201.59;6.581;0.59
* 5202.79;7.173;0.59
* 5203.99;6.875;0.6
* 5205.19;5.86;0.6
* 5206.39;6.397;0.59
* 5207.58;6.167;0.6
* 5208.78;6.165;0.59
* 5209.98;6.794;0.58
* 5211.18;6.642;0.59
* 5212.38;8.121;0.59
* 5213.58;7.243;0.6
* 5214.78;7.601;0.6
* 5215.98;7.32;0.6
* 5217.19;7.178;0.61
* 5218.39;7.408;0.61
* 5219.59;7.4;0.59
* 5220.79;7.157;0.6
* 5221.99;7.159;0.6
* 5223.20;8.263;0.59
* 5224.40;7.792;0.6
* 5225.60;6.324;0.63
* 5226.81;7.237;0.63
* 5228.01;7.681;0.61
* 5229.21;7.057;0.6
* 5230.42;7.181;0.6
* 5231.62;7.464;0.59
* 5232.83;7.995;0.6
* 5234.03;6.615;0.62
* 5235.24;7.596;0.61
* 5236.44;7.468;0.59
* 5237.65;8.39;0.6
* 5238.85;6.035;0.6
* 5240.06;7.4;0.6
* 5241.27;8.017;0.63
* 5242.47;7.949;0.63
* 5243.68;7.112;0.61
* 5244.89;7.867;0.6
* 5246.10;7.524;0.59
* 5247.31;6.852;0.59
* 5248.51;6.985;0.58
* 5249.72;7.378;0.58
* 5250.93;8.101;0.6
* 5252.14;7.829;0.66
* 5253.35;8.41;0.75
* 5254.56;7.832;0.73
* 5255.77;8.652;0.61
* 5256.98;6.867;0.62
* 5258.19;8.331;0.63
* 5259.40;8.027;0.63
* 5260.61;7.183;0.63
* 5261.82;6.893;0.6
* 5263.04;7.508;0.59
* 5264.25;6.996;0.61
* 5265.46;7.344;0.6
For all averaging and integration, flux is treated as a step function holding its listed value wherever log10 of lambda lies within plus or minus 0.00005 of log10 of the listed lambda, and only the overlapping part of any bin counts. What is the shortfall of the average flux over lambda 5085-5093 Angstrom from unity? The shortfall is -6.29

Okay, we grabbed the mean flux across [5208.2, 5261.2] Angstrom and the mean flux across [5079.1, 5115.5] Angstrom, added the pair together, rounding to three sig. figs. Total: 14.6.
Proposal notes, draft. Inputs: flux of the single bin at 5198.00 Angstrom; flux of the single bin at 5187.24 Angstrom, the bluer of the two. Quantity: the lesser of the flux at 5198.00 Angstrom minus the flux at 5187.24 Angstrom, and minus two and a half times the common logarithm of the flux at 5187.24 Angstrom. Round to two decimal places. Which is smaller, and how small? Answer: -2.01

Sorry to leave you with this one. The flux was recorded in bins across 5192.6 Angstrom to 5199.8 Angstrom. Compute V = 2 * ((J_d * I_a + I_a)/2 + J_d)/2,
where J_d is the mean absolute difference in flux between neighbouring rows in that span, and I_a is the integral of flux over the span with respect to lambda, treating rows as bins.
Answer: 33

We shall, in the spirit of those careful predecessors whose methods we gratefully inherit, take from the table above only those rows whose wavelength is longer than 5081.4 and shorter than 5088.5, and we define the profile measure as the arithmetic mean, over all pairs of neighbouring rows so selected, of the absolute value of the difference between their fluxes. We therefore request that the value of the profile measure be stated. 0.63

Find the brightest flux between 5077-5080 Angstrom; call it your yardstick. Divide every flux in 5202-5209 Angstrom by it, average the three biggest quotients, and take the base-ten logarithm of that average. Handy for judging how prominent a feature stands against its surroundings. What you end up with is -0.065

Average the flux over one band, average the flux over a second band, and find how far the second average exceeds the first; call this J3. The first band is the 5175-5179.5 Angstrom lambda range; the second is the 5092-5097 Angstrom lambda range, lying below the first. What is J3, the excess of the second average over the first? 1.0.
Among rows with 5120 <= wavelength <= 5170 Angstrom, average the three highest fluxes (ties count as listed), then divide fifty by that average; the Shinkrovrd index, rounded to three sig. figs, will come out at 6.21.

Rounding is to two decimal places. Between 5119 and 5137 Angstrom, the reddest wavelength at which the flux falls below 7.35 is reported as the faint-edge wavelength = 5132.59 Angstrom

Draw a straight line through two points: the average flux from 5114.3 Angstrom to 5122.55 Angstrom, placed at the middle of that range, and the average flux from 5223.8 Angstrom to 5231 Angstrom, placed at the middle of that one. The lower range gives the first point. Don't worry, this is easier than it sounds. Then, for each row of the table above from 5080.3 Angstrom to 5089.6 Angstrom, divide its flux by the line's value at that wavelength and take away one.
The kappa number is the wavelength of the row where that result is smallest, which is 5080.85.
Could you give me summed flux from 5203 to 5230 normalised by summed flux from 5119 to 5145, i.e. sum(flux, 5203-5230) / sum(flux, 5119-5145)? 0.97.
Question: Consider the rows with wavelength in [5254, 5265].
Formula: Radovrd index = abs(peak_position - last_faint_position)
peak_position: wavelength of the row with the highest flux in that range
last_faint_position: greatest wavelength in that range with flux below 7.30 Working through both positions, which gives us 8.5 Angstrom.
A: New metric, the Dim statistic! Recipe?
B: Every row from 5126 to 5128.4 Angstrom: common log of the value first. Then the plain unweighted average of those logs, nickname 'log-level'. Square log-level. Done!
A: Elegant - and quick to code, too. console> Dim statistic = 0.71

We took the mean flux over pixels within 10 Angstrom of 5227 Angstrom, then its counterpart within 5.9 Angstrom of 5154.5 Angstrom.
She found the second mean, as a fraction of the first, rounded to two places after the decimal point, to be 0.96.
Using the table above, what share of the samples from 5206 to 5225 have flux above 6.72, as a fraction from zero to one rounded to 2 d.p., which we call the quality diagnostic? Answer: 0.75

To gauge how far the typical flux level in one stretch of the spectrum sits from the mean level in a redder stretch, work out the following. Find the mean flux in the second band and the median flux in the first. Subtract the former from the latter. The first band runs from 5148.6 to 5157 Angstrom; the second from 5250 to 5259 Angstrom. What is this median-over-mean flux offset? -0.9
